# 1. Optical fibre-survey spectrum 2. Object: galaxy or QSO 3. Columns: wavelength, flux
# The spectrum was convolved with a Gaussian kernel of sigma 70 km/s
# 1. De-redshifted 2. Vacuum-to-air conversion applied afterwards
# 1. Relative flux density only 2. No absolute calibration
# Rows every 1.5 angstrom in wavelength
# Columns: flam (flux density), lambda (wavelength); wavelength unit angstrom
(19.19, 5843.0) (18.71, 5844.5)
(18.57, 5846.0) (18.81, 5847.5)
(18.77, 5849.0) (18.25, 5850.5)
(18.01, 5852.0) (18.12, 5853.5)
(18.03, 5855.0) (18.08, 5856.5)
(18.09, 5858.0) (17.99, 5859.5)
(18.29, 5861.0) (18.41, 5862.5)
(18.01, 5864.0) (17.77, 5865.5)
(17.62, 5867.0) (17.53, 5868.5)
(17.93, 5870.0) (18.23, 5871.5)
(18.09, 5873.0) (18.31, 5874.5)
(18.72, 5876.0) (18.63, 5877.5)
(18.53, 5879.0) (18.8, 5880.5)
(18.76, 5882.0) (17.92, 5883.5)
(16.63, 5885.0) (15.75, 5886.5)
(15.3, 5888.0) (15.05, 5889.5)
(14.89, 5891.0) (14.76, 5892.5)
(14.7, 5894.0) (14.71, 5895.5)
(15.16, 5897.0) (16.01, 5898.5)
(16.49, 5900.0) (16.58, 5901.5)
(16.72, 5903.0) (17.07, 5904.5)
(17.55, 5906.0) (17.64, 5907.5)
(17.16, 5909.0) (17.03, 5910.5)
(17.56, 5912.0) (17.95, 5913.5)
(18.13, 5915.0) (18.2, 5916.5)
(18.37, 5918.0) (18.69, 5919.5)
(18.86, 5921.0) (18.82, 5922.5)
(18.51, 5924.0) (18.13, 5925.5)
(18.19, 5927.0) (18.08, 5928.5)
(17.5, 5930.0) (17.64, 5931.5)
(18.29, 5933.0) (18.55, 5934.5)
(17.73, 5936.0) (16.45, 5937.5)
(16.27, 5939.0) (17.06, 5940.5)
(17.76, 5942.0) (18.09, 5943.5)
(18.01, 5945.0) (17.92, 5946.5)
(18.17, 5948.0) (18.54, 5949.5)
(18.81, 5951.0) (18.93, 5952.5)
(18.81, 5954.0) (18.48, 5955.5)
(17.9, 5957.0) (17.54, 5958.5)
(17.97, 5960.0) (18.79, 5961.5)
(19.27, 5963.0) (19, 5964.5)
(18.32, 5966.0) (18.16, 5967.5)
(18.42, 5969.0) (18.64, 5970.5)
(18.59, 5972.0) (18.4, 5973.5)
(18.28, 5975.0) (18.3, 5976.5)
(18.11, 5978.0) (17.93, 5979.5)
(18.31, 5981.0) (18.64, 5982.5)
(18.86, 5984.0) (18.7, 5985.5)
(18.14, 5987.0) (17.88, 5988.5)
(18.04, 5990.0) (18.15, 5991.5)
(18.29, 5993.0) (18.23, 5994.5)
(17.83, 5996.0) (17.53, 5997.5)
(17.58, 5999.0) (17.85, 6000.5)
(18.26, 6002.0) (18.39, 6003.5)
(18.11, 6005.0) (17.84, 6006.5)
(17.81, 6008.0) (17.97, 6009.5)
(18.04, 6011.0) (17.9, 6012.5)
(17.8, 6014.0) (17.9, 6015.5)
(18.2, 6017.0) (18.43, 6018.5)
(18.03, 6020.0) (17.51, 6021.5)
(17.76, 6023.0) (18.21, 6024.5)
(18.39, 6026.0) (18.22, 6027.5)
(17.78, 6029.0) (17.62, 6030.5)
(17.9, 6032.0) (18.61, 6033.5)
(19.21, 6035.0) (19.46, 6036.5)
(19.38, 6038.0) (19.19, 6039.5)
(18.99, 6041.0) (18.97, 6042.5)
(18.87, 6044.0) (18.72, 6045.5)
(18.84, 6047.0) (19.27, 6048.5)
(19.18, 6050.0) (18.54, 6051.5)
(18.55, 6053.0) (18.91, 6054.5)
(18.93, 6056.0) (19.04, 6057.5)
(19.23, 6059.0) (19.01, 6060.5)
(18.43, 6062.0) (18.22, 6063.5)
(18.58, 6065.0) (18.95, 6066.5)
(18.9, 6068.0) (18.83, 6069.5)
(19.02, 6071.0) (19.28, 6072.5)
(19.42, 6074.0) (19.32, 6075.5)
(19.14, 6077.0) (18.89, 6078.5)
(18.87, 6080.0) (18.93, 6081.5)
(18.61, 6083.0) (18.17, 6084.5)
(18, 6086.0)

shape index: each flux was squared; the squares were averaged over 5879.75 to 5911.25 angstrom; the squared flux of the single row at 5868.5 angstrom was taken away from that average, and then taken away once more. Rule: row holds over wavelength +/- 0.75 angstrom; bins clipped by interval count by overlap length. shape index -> -344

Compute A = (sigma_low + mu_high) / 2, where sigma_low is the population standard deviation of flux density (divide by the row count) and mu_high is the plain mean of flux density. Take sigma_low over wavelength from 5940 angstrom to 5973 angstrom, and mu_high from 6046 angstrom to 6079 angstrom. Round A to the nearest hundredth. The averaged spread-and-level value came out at 9.72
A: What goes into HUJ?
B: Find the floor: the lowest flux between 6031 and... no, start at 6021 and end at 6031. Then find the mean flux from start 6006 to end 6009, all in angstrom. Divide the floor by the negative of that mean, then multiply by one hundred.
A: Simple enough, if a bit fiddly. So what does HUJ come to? -98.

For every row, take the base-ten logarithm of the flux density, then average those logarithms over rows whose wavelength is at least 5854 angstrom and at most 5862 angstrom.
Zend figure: 1.26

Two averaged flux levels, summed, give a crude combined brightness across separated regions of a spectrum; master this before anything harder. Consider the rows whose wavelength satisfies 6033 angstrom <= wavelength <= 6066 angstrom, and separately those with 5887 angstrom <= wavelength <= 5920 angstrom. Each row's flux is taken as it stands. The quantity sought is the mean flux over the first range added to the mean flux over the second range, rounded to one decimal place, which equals 35.5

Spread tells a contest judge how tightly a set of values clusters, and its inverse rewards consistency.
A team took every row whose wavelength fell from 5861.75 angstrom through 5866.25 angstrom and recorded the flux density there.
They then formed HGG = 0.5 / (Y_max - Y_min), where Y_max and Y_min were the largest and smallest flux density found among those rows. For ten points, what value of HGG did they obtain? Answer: 0.8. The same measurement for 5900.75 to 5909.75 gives 0.5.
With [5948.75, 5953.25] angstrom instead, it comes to 1.3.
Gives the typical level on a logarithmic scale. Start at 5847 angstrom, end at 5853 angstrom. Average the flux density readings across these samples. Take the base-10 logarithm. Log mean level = 1.27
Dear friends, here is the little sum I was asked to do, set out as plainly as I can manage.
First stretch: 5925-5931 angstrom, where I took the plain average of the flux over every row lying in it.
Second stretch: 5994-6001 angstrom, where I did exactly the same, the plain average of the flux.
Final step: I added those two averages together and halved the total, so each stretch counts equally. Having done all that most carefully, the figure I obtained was 17.9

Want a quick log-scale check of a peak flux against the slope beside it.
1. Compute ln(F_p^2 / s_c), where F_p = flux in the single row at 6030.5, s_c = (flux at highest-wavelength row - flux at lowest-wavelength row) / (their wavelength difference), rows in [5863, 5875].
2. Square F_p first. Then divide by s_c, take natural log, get 9.3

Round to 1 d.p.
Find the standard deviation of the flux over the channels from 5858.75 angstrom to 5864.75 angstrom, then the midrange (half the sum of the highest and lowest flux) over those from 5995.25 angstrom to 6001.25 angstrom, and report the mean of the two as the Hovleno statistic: 8.9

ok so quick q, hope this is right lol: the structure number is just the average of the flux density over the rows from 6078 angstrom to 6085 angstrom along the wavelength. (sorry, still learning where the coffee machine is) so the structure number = 18.7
